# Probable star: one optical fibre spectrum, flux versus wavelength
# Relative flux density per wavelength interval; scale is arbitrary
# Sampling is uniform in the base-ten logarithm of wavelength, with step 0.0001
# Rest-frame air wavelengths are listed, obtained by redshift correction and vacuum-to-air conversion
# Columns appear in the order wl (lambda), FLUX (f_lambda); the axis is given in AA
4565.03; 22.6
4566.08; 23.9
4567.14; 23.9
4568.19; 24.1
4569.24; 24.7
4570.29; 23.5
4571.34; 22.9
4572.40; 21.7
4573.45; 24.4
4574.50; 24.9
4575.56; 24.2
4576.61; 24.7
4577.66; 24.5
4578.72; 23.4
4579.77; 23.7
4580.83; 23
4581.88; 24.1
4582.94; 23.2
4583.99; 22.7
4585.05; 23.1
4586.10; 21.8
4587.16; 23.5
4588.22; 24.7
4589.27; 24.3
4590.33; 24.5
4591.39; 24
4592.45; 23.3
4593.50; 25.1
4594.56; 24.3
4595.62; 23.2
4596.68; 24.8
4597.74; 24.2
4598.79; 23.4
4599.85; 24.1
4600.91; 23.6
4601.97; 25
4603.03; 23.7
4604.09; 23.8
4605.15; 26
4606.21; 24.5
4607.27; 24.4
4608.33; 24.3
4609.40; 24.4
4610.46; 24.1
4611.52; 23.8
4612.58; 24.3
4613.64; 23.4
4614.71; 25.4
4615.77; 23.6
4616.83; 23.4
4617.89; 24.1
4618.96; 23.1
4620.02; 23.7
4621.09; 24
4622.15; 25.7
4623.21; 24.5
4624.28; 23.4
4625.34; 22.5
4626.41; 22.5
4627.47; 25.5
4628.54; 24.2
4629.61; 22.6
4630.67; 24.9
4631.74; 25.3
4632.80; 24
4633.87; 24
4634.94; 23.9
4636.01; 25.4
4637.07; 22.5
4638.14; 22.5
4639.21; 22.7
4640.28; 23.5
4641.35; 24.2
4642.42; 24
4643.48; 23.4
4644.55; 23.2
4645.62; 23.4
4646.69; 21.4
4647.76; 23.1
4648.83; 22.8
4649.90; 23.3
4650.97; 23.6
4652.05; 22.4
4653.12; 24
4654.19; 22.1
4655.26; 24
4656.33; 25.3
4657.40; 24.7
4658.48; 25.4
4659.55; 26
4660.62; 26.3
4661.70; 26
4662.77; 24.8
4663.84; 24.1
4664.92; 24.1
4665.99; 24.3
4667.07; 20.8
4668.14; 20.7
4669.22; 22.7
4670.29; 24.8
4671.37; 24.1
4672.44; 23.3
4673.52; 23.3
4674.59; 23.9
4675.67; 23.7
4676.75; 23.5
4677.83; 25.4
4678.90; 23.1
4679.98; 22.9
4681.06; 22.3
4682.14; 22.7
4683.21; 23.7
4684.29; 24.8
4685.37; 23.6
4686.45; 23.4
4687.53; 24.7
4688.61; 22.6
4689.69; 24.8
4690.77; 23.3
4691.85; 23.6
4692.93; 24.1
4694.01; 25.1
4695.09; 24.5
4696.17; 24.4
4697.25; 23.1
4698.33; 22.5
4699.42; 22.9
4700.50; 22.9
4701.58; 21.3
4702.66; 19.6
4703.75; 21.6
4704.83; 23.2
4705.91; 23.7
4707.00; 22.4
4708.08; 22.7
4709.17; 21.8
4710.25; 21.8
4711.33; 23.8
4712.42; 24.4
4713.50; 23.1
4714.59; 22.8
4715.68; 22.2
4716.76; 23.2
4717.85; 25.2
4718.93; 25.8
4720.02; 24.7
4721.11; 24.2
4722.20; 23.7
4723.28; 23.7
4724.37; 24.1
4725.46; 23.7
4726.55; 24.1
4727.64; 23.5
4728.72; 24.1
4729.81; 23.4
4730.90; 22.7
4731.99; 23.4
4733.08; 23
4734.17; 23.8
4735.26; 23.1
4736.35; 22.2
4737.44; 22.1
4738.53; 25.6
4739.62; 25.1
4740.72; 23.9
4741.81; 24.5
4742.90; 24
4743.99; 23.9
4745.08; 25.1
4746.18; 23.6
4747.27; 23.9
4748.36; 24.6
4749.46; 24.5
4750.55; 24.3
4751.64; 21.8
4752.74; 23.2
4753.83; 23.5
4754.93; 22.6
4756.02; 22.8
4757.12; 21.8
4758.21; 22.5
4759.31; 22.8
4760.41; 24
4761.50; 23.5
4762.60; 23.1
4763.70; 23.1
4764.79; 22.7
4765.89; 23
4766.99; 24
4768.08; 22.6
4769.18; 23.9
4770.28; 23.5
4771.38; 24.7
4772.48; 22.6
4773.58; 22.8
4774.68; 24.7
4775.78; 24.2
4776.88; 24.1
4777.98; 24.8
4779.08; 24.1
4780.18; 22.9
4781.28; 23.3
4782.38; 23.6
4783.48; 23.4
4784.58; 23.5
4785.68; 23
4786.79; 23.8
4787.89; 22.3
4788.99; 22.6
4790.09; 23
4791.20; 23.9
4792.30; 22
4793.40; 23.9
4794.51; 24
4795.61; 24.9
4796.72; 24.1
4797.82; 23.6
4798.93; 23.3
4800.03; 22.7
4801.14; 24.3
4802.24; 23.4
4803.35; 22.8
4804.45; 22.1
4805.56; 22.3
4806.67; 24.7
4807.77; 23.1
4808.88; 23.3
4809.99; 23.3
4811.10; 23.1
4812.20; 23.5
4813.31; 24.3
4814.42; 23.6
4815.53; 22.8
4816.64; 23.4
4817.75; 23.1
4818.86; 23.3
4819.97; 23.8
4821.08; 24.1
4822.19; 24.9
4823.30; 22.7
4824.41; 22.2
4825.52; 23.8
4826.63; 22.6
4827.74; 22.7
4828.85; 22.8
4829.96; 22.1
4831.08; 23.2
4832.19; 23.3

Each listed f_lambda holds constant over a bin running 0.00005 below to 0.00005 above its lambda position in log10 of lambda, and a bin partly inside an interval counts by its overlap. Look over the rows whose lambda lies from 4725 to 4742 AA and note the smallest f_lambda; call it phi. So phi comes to 22.1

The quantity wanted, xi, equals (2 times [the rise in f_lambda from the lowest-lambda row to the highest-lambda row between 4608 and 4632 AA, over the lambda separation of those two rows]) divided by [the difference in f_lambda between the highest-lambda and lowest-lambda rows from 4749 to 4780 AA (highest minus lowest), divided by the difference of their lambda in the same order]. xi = -6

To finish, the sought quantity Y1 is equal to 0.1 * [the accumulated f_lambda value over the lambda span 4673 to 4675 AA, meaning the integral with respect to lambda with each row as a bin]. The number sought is 4.73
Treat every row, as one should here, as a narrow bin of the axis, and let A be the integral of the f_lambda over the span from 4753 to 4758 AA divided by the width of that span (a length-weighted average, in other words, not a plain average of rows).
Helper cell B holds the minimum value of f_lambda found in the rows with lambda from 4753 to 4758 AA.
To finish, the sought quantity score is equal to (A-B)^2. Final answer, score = 0.8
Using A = 22.7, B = 21.8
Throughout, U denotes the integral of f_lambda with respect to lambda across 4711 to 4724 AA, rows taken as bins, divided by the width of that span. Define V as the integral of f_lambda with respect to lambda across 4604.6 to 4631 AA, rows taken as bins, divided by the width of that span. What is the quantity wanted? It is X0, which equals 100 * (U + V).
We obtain 4798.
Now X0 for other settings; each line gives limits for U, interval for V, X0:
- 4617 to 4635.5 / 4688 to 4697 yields 4801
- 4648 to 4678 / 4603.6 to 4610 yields 4842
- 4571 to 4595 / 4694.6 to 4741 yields 4706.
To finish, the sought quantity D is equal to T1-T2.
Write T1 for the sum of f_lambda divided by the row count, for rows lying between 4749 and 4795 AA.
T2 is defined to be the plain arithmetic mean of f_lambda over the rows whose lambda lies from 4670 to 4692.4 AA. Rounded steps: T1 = 23.3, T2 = 23.69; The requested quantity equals -0.3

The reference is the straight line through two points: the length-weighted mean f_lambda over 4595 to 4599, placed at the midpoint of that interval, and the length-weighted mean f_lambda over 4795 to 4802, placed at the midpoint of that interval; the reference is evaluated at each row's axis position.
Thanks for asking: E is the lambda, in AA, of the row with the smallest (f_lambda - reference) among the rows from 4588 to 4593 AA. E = 4592.45 AA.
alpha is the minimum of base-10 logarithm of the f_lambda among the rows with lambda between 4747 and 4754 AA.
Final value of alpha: 1.34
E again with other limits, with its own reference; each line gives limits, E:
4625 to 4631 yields 4625.34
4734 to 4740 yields 4737.44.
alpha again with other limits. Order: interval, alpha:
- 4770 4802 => 1.34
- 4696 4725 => 1.29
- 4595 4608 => 1.37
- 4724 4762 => 1.34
